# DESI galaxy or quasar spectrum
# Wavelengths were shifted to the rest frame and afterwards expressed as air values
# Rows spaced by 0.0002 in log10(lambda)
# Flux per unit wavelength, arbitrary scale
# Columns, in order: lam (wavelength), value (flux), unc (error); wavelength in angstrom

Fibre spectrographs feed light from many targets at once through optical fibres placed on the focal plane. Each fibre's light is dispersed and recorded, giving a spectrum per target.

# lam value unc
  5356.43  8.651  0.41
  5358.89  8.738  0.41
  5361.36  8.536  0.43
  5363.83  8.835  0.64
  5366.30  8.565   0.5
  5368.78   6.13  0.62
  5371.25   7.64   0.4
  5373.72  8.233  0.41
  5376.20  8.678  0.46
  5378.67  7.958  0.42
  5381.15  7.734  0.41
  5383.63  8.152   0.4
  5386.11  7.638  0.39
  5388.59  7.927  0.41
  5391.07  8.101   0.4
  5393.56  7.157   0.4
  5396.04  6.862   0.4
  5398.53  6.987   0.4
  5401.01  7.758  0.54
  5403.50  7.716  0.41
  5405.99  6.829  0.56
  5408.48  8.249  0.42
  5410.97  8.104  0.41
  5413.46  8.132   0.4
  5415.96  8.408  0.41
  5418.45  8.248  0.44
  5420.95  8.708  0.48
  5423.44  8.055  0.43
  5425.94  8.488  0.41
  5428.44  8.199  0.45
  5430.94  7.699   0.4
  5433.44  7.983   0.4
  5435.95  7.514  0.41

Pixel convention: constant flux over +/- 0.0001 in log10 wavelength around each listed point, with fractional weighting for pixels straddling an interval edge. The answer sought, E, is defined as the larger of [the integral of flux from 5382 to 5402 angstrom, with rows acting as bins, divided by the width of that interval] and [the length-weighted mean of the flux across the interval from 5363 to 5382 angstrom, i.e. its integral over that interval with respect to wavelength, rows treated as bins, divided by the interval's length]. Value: 7.96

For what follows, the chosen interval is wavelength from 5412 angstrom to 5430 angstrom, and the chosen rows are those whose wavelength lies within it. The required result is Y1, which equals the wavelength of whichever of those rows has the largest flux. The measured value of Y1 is 5420.95 angstrom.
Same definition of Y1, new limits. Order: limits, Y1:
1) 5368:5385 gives 5376.20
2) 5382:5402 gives 5383.63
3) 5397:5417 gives 5415.96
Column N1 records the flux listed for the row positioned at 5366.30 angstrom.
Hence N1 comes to 8.565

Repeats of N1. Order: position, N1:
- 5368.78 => 6.13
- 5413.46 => 8.132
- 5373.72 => 8.233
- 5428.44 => 8.199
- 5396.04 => 6.862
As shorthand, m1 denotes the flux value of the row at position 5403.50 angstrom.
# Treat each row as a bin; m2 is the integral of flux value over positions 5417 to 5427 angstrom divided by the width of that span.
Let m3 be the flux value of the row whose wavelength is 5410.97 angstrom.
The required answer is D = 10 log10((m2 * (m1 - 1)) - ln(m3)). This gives 17.3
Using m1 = 7.716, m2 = 8.38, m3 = 8.104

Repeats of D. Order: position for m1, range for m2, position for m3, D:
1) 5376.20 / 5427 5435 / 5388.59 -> 17.7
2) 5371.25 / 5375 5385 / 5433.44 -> 17.1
